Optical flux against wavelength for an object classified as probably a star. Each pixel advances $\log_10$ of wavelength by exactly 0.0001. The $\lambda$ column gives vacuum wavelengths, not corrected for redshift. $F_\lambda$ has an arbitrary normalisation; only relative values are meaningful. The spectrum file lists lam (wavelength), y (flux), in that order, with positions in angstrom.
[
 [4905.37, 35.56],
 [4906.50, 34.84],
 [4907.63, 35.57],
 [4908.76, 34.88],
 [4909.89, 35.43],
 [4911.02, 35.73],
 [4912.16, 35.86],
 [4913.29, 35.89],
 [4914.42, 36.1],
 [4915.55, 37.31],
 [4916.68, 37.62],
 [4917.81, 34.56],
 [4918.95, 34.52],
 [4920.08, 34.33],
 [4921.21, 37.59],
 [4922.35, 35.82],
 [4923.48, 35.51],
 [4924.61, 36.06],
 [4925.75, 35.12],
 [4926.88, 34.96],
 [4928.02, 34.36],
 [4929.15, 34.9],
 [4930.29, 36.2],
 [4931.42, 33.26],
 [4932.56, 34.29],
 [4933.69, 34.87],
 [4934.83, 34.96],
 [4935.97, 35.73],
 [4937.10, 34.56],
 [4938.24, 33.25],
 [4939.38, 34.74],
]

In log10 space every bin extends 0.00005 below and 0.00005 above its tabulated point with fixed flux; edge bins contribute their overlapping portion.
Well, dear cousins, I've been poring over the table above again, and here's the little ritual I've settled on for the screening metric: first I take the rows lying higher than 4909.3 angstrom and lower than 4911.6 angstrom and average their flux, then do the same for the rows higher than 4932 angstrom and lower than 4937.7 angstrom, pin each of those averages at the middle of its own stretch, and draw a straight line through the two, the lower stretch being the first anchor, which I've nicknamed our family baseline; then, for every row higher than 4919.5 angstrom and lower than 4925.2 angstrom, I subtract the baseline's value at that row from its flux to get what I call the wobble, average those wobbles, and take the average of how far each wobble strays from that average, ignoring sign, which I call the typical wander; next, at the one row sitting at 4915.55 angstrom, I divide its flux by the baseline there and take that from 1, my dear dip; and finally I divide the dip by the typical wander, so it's -0.07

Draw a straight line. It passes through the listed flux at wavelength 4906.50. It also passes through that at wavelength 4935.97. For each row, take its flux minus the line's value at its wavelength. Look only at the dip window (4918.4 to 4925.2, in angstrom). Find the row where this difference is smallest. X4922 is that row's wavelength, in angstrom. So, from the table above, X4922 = 4920.08 angstrom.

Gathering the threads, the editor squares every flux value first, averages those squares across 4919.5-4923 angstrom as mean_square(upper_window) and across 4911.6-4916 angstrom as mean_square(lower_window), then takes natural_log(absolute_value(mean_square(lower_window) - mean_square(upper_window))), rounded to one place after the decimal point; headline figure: 3.2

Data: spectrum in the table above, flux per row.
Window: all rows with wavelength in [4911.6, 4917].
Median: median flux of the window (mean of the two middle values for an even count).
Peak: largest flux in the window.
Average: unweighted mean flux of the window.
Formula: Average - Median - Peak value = -37.2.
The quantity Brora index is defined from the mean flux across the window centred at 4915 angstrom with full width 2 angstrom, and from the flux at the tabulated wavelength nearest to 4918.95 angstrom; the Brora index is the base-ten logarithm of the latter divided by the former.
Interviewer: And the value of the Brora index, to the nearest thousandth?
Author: -0.027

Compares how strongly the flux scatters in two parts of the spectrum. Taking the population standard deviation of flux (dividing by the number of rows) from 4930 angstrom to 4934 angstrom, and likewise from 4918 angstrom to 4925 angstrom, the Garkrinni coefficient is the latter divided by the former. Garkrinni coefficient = 1.0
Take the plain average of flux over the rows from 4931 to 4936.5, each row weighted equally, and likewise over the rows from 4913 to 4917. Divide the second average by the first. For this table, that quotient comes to 1.06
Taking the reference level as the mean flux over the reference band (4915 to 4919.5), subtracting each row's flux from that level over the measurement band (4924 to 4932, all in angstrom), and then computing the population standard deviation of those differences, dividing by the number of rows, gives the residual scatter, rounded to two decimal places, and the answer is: 0.93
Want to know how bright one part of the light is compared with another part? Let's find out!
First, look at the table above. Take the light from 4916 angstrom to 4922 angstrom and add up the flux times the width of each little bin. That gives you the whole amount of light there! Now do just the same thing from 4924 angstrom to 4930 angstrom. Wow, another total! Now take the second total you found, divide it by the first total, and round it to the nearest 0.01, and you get 0.98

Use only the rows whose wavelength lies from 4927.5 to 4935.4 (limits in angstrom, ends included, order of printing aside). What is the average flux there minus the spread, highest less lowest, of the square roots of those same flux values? 34.4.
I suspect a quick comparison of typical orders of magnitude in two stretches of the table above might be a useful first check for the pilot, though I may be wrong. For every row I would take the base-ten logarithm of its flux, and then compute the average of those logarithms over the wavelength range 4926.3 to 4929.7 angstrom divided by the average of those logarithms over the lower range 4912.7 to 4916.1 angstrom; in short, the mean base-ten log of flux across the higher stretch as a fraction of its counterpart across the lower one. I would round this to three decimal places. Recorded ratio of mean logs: 0.987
